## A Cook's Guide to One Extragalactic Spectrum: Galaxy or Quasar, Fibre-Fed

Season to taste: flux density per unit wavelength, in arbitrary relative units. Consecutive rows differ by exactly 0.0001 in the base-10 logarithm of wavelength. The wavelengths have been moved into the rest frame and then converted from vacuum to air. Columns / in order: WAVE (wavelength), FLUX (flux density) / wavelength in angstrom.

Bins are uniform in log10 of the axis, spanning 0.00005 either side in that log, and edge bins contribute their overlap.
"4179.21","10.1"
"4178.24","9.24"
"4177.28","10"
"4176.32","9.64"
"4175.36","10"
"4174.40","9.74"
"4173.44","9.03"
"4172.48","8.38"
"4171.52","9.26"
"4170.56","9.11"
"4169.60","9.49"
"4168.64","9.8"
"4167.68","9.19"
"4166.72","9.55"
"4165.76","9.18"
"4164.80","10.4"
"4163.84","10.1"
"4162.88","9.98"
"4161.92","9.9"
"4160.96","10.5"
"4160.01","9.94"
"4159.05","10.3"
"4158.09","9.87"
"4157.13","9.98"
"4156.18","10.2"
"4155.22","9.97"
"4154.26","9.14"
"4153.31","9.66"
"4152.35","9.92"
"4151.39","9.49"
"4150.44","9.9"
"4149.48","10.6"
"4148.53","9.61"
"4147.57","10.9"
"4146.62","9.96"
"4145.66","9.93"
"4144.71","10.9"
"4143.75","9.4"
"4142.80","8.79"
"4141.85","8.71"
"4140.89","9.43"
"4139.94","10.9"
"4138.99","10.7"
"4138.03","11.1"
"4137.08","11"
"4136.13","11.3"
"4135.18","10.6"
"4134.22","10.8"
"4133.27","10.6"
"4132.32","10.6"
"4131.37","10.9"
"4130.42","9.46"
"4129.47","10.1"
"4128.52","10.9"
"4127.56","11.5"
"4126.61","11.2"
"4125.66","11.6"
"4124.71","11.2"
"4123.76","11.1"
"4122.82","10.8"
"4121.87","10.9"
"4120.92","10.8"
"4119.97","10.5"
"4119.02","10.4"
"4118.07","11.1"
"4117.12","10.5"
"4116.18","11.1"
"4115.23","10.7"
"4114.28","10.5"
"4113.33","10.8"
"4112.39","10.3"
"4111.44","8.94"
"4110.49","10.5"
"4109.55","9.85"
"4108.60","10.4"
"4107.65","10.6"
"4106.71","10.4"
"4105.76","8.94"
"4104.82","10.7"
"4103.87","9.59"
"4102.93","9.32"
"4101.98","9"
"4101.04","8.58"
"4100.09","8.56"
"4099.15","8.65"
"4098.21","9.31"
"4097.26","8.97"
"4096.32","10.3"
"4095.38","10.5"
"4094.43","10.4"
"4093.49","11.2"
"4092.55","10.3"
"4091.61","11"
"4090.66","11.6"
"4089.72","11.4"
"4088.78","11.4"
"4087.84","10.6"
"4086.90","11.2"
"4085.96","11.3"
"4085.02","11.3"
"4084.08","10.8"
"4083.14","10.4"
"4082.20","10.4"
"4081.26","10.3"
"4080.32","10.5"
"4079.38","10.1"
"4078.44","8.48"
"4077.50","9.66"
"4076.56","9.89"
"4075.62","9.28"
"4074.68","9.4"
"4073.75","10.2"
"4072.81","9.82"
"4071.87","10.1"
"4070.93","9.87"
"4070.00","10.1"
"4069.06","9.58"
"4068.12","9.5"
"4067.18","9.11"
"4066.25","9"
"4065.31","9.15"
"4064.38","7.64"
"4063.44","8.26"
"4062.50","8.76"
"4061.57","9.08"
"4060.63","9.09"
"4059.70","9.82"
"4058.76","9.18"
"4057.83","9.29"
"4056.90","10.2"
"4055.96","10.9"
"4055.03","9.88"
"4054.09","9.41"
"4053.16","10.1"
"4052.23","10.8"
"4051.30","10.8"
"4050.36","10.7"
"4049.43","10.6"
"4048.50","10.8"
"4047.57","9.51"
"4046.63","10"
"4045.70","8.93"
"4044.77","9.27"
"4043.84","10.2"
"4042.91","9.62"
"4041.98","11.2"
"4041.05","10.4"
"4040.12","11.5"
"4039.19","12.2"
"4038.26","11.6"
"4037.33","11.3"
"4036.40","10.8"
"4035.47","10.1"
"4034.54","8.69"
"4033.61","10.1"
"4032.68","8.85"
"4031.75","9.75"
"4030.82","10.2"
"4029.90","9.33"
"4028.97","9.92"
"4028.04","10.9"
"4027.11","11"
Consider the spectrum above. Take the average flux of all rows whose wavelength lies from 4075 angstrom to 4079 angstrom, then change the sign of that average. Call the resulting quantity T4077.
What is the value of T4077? -9.3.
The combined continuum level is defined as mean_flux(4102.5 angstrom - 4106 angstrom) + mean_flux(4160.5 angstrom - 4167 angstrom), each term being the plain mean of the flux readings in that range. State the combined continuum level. 19.6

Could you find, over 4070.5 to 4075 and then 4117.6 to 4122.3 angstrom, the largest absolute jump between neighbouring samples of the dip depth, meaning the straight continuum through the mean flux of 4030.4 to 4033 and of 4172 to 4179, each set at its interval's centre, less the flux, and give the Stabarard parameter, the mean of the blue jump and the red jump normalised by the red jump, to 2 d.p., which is 1.07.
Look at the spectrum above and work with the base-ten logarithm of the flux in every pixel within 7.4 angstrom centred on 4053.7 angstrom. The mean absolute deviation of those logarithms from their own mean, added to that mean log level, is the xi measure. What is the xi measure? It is 1.03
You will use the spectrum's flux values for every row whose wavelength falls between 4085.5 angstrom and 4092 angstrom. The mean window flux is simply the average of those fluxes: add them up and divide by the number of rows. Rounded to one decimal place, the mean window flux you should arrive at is 11.2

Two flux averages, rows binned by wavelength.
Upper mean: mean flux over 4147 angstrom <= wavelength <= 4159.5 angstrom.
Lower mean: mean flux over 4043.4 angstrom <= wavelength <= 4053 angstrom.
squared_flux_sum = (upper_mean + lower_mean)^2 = 405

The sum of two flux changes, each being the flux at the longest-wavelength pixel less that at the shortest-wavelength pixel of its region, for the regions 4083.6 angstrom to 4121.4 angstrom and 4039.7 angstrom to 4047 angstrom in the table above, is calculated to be -1.5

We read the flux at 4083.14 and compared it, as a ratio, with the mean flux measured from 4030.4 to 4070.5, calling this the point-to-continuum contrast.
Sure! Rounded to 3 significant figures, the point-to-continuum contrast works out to 1.05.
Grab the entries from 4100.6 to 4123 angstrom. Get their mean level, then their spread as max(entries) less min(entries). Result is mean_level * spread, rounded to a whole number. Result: 26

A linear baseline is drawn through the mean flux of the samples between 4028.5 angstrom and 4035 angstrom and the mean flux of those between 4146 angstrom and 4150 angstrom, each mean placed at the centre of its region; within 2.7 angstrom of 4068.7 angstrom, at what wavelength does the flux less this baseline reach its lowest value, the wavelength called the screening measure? 4066.25 angstrom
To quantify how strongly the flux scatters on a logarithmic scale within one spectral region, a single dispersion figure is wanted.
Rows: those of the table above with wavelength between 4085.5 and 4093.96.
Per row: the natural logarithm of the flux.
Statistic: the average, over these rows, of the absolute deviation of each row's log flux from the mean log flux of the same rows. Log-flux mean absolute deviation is 0.029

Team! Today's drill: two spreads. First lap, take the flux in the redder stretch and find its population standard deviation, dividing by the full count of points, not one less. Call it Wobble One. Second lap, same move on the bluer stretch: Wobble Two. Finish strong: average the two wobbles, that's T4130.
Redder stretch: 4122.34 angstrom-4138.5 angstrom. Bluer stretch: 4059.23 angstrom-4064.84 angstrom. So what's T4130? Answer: 0.59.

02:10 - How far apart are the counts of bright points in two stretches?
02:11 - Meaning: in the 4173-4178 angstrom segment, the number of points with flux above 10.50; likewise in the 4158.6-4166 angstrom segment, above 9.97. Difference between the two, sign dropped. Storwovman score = 5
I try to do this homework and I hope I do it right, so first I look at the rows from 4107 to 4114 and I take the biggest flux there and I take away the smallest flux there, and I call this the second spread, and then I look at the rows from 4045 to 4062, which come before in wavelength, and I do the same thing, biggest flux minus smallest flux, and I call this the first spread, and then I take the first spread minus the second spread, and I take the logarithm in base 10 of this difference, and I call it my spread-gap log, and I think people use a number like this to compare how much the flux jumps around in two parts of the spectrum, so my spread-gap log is -1.0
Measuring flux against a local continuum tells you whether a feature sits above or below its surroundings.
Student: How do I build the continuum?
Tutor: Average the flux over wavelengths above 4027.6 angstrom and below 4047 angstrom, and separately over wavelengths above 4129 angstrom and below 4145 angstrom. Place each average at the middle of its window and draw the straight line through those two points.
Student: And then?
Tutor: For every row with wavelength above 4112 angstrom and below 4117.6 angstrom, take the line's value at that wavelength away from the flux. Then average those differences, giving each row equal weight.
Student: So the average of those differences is 0.4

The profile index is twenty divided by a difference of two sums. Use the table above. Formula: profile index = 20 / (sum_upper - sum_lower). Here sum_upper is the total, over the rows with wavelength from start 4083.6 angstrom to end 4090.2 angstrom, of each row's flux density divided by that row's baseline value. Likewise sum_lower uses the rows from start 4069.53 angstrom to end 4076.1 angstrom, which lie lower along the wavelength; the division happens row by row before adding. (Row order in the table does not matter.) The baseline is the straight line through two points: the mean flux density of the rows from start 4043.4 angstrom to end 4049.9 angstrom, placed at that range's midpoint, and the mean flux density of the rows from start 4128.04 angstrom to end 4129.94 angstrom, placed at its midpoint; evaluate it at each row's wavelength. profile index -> 24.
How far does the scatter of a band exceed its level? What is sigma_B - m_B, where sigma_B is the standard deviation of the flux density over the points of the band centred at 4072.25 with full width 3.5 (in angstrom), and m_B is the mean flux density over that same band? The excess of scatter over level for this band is -9.8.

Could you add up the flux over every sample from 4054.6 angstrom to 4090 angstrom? 375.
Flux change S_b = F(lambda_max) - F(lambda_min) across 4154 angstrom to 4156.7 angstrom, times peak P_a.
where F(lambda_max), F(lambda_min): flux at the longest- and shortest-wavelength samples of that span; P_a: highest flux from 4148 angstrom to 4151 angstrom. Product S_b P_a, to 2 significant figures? 11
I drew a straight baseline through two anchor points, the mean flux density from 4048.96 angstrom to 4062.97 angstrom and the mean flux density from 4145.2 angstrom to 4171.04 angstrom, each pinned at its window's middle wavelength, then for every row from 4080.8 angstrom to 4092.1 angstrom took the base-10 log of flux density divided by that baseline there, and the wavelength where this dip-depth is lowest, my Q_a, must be 4081.26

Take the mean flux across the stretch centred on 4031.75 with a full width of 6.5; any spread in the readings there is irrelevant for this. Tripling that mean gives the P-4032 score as 28.6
